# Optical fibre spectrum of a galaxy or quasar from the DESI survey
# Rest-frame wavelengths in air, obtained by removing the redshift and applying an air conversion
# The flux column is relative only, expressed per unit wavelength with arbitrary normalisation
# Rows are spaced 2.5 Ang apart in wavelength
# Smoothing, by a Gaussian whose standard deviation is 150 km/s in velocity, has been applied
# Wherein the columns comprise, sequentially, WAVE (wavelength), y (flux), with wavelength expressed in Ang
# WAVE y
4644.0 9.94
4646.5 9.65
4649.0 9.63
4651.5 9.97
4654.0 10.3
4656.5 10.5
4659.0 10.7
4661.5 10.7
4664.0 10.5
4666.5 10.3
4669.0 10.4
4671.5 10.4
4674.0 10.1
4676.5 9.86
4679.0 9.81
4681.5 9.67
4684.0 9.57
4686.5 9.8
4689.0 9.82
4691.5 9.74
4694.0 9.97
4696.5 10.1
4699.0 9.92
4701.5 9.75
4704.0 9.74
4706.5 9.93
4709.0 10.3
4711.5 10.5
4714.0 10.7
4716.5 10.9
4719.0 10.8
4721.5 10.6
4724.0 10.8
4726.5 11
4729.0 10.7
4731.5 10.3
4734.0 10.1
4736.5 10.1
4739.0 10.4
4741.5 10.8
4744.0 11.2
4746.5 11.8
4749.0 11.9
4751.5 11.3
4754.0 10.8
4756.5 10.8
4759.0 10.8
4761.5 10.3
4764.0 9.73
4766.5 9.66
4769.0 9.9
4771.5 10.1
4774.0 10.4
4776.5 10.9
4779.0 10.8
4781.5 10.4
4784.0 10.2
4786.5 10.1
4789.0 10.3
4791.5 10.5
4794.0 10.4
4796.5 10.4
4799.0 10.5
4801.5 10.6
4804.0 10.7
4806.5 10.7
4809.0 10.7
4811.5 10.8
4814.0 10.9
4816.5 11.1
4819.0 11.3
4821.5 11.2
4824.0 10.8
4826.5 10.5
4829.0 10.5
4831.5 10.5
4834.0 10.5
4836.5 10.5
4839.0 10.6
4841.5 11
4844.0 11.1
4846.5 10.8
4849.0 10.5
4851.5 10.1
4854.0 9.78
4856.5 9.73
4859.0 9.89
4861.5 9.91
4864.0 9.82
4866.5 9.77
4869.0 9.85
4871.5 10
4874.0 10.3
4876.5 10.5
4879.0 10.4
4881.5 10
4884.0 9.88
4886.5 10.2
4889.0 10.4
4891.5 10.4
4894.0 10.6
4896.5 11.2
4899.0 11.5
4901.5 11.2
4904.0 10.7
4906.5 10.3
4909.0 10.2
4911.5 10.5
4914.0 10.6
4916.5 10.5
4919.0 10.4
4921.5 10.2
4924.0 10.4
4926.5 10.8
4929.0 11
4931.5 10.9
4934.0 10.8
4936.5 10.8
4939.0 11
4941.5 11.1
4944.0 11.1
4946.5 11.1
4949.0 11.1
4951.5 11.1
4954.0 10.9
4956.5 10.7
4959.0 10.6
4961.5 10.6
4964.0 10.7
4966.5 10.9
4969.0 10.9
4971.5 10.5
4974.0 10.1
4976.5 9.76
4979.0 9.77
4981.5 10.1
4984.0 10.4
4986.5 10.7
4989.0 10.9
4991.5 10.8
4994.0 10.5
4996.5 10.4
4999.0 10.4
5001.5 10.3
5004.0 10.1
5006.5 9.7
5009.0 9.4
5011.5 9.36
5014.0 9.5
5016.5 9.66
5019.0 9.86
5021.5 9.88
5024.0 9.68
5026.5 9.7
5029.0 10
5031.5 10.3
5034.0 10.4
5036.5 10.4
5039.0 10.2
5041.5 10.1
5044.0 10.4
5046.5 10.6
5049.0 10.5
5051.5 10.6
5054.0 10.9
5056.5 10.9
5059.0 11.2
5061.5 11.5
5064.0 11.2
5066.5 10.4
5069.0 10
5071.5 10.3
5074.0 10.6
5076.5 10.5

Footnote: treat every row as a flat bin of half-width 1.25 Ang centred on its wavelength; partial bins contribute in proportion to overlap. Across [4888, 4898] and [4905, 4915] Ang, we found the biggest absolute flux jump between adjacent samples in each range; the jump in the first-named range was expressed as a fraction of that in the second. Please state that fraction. 2.00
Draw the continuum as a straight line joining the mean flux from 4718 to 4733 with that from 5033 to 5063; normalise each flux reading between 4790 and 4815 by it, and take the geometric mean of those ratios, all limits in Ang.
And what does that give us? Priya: 0.99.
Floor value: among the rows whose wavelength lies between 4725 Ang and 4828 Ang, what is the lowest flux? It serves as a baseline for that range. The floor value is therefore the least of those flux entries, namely 9.66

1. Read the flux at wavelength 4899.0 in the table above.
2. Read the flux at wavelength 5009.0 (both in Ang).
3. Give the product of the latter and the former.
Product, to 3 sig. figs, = 108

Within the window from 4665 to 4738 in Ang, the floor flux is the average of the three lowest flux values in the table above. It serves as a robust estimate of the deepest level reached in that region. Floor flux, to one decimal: 9.7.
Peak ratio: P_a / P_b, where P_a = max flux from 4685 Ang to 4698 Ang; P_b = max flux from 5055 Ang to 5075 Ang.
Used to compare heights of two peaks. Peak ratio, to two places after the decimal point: 0.88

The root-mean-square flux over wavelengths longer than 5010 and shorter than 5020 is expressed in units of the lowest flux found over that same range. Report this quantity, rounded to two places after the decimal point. 1.03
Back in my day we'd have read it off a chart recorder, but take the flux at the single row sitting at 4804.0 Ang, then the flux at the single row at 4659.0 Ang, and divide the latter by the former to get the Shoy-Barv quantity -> 1.00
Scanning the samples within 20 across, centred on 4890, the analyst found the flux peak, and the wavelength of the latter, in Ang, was 4899.0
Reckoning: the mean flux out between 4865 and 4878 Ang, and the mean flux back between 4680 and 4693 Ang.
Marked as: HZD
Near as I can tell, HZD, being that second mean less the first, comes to -0.36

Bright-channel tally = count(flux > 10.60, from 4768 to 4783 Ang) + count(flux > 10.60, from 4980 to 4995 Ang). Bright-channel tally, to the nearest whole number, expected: 5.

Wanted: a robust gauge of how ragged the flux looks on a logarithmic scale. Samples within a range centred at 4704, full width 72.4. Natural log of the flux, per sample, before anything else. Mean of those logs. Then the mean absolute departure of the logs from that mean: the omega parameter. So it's 0.035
